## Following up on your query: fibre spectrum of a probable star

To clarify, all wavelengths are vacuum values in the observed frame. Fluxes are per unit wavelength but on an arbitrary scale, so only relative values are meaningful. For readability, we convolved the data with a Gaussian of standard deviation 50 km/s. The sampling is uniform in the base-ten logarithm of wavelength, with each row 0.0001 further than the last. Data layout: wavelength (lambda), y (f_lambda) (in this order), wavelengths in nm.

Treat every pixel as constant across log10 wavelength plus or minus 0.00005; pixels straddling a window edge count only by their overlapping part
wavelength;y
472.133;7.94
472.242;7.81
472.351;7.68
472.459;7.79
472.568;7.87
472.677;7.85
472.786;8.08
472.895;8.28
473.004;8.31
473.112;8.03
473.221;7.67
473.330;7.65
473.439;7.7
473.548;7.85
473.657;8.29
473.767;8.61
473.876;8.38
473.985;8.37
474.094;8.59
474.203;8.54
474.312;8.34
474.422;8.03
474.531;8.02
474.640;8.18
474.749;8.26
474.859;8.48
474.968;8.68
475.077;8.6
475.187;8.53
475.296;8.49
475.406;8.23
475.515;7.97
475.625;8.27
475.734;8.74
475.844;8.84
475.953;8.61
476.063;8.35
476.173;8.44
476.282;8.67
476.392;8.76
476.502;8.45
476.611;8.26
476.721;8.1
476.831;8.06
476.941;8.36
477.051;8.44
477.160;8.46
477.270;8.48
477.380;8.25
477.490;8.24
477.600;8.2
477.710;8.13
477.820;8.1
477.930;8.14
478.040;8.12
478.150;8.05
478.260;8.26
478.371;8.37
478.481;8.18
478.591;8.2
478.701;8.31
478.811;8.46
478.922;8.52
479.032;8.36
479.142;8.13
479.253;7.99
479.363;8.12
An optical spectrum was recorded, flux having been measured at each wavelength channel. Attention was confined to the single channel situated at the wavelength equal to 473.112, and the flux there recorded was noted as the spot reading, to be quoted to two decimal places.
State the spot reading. 8.03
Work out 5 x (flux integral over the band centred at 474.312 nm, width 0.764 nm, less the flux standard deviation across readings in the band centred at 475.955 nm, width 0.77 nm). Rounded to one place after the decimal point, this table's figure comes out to 30.7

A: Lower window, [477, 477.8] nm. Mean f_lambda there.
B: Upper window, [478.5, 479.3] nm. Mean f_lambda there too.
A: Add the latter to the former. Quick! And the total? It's 16.6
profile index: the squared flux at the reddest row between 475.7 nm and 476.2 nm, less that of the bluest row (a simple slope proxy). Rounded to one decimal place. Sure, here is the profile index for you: -5.2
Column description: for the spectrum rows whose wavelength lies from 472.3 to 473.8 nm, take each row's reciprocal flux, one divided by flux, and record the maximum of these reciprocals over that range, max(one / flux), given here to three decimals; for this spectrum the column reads 0.131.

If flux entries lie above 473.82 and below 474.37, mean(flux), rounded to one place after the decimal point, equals 8.4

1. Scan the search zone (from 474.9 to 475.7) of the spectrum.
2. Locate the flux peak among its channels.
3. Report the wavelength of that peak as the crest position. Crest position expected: 474.968 nm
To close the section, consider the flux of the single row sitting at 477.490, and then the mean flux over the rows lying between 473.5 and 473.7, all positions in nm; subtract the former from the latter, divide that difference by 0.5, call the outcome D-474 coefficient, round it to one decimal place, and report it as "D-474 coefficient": -0.3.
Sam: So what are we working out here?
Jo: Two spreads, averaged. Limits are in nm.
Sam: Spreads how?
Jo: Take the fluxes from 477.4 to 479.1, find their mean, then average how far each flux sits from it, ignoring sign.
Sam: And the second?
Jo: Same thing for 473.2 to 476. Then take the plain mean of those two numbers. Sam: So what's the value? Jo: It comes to 0.191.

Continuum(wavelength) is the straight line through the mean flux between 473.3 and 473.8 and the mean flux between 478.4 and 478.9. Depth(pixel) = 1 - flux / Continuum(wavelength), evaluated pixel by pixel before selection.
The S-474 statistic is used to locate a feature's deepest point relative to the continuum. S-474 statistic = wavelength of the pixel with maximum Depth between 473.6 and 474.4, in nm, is 473.657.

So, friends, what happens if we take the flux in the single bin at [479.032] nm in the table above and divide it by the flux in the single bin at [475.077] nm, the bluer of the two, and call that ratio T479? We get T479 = 0.97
